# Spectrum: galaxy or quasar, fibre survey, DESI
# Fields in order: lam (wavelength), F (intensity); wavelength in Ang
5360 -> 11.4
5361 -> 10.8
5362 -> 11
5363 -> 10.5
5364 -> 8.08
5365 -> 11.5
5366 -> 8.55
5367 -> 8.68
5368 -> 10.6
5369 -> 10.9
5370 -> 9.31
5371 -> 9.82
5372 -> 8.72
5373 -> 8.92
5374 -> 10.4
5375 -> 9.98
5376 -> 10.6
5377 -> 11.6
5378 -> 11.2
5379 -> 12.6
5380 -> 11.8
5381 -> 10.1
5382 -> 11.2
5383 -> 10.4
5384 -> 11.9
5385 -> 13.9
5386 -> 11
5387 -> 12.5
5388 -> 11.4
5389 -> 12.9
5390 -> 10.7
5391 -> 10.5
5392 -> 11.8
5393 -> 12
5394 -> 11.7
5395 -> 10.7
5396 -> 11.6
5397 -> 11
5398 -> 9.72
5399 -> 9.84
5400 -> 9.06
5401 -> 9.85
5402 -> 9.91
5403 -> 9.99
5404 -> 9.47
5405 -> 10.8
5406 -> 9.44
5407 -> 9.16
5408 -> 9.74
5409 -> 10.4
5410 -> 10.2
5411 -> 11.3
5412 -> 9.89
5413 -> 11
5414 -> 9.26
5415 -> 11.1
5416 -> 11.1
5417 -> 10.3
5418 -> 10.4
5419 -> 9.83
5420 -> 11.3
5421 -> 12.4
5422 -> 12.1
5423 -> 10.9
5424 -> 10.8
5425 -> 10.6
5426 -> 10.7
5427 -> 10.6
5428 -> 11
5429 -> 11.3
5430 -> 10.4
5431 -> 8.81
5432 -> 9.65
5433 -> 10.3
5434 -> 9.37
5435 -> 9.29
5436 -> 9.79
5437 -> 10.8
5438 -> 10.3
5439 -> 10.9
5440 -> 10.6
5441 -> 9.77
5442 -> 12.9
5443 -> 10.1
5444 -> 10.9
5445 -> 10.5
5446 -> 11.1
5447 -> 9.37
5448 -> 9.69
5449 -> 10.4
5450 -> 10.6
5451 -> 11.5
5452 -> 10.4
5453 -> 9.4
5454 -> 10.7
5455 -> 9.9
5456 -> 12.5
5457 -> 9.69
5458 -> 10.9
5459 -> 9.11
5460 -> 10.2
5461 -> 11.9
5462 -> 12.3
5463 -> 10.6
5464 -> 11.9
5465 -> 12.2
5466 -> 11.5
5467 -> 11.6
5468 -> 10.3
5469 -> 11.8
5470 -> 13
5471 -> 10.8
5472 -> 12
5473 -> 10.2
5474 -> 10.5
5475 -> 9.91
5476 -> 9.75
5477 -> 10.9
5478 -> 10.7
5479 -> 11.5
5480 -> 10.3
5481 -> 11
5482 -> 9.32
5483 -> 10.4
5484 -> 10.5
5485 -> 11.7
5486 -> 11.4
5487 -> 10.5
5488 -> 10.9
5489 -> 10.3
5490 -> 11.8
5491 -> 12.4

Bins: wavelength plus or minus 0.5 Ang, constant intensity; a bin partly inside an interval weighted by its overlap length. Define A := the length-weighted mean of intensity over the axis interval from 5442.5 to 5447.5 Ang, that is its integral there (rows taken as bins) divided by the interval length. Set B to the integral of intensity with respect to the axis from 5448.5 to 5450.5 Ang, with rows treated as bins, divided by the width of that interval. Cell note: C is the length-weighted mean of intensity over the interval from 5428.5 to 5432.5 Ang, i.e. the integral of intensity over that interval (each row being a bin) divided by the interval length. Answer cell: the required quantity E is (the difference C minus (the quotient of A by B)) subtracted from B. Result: 1.45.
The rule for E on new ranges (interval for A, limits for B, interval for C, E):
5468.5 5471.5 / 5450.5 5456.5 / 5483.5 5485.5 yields 0.74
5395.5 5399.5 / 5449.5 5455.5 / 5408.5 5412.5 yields 0.98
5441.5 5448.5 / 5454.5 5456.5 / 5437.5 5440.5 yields 1.55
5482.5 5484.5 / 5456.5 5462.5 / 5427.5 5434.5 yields 1.54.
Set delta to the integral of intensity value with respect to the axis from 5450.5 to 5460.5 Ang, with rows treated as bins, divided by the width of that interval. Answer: 10.4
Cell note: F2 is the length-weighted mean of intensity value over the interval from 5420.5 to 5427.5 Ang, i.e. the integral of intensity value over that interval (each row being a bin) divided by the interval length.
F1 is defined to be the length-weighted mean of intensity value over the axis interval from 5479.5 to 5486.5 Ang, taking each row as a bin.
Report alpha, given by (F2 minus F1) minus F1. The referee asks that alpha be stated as -10.2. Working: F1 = 10.7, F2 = 11.2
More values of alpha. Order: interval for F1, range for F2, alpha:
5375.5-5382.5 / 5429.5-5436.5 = -12.9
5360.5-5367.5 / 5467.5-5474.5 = -8.5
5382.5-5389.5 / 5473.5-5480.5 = -13.5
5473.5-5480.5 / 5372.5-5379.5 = -10.3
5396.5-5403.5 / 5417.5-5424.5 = -8.7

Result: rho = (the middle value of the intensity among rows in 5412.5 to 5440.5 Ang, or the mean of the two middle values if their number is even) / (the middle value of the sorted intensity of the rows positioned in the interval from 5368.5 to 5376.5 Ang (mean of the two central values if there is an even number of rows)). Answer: 1.07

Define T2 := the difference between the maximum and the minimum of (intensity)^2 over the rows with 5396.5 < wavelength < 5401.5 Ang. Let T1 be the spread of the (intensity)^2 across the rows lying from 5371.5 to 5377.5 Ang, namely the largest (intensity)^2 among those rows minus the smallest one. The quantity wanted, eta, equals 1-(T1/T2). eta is -0.5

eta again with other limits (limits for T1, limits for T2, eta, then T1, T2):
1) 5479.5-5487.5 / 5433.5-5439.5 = -0.5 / 50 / 33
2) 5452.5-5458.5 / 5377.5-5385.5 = 0.3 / 68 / 91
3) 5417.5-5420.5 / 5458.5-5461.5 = 0.5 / 31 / 59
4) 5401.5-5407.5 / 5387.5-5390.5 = 0.4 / 33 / 52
